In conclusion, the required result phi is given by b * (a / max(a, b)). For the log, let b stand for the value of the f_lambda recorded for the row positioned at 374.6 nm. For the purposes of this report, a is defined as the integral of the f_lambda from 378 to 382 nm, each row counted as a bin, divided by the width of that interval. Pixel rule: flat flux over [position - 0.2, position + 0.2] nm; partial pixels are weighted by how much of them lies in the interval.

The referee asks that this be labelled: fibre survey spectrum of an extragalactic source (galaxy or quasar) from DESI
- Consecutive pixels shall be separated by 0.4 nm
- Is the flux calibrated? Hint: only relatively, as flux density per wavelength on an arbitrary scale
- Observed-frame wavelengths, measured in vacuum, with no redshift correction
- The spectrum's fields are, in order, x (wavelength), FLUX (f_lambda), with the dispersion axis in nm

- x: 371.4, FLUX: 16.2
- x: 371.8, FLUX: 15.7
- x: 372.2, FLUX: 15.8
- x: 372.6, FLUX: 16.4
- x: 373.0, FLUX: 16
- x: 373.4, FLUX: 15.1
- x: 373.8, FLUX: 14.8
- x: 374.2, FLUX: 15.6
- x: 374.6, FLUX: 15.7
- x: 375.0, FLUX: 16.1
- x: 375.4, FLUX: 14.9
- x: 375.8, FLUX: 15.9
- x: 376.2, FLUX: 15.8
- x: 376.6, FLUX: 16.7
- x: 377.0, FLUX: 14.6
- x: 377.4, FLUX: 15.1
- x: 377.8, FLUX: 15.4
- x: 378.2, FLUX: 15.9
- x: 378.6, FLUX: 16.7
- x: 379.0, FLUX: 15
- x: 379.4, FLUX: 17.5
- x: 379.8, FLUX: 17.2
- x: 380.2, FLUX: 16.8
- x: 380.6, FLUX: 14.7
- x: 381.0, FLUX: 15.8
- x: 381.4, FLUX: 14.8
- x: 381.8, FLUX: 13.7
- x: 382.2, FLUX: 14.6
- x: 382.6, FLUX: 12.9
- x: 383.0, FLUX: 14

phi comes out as 15.7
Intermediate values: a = 15.81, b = 15.7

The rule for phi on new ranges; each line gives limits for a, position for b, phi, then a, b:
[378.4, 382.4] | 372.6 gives 15.7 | 15.68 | 16.4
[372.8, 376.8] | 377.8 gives 15.4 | 15.66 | 15.4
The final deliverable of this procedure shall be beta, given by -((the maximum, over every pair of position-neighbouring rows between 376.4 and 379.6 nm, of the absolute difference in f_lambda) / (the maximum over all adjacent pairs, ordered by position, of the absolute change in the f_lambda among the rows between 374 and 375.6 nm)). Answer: -2.1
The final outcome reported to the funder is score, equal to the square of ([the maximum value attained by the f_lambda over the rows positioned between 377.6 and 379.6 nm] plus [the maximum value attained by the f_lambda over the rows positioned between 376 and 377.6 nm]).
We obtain 1170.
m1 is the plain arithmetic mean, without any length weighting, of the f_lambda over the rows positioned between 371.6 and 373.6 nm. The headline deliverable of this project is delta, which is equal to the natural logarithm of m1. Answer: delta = 2.76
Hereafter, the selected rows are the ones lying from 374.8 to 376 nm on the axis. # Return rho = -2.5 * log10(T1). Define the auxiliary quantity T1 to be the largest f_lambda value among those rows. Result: -3.017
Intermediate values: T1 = 16.1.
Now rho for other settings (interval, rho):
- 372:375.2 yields -3.037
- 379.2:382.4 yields -3.108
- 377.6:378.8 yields -3.057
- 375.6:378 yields -3.057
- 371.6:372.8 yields -3.037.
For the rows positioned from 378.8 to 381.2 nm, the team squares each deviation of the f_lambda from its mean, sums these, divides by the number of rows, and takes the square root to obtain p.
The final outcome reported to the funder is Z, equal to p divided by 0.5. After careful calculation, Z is 2.14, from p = 1.07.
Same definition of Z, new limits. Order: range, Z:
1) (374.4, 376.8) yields 1.07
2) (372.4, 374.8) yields 1.06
